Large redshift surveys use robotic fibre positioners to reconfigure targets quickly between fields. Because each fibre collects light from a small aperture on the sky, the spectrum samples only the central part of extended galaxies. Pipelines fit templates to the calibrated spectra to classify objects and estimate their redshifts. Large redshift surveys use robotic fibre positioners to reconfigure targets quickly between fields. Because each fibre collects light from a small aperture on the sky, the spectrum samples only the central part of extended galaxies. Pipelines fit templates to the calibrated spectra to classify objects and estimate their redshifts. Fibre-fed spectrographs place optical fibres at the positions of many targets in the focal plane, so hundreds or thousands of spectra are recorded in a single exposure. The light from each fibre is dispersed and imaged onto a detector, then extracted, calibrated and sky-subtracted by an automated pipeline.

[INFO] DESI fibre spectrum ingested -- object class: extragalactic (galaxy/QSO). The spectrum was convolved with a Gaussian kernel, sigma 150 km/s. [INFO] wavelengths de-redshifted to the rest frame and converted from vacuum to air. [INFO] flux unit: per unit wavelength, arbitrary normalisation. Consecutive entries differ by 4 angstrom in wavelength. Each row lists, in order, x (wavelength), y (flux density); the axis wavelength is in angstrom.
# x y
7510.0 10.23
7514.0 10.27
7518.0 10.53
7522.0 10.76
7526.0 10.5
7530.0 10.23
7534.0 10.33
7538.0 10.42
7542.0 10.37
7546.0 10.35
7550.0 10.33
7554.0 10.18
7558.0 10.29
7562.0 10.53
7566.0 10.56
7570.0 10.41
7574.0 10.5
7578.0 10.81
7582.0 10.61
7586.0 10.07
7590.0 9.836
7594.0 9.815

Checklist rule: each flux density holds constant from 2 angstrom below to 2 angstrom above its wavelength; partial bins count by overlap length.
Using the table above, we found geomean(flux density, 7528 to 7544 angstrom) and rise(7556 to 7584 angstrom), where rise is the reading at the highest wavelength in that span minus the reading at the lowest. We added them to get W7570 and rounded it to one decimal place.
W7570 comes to 10.7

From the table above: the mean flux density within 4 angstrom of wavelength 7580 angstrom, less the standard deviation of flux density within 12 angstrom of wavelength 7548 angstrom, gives 10.6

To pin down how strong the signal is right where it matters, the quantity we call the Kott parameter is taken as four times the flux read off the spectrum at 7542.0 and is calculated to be 41.5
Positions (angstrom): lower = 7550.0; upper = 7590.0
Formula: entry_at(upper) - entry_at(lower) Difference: -0.5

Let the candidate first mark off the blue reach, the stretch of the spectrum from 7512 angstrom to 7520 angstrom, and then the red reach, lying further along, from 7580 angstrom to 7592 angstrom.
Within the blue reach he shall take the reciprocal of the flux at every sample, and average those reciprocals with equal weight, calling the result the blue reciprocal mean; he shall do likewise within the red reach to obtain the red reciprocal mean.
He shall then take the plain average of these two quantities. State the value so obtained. 0.0973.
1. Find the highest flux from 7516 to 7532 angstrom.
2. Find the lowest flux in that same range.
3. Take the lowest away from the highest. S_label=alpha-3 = 0.5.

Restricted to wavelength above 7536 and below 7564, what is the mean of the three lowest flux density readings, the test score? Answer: 10.3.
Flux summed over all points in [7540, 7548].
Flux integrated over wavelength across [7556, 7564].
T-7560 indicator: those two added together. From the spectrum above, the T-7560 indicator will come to 104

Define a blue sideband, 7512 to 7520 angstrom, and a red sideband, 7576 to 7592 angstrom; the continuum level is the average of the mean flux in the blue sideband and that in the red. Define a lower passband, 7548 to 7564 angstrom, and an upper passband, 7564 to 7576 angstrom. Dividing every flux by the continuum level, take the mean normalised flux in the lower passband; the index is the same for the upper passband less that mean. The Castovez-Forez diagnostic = 0.0152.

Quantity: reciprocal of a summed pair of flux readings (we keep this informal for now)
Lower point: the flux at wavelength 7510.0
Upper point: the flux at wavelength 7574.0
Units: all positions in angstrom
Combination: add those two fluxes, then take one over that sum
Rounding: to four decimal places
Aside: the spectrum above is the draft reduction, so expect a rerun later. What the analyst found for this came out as 0.0482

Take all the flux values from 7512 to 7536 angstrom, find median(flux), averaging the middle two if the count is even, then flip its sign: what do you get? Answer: -10.4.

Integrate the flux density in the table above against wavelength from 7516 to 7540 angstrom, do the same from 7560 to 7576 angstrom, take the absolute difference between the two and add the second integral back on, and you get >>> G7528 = 251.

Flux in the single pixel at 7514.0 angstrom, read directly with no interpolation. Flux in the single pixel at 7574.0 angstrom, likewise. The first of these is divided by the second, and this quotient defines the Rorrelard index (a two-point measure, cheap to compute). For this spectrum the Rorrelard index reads 0.98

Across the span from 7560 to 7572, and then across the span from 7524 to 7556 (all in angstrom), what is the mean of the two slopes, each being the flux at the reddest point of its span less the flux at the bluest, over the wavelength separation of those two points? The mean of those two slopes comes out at -0.013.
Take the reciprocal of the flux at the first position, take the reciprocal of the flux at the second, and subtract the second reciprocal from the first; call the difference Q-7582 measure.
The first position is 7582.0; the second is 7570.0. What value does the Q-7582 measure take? -0.0018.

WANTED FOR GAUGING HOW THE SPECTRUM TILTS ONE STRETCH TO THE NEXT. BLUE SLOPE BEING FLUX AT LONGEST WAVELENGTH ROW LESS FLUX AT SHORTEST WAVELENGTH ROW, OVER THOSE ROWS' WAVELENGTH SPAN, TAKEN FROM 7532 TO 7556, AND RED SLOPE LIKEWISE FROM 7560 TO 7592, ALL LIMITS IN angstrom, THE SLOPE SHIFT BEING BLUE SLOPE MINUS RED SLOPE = 0.017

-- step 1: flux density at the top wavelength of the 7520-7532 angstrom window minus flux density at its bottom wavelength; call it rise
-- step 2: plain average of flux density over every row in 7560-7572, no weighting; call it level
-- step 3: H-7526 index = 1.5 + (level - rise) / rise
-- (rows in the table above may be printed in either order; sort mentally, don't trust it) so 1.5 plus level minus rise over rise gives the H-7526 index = -19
